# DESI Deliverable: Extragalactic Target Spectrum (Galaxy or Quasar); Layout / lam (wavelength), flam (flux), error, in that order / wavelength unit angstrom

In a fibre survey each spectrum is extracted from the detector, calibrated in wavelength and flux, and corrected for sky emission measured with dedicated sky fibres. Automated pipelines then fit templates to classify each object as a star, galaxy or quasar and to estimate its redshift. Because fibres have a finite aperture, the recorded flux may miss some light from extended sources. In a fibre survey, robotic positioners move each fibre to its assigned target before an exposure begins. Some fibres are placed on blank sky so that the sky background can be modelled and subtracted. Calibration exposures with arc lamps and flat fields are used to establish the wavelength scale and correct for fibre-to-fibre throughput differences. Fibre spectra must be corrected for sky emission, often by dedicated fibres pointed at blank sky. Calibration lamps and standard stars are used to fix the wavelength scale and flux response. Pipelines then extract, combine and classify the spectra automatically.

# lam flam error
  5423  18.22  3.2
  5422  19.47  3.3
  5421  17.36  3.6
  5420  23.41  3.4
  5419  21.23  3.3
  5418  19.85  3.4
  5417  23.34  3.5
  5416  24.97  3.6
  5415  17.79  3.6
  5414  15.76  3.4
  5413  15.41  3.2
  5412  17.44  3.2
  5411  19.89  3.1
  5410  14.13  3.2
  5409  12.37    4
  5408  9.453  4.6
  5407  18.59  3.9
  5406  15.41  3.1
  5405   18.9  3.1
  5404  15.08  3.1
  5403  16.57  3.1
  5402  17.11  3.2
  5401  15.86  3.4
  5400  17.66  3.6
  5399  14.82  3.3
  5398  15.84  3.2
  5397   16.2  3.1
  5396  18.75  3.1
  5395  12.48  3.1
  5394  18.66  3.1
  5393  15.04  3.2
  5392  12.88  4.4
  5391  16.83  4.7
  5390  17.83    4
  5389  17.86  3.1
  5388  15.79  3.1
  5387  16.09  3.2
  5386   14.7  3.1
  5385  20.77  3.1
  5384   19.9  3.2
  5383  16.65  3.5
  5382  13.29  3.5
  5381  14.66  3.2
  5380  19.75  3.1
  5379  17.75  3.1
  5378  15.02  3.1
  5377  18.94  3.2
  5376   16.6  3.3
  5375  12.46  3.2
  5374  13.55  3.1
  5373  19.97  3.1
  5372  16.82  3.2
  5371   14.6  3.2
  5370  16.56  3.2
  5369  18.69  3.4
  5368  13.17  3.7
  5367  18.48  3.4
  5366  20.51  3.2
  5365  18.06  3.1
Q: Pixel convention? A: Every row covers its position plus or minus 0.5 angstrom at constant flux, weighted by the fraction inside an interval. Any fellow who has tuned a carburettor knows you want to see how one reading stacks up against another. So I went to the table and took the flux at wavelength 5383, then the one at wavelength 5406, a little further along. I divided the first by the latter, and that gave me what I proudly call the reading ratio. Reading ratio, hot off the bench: 1.1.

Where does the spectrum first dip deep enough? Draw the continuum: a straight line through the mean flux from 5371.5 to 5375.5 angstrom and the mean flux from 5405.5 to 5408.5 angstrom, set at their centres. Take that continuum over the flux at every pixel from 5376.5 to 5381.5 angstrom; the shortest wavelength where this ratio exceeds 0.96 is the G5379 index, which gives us 5378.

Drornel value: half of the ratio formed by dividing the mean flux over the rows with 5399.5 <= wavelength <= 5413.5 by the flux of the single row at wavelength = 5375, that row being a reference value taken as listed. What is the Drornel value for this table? 0.64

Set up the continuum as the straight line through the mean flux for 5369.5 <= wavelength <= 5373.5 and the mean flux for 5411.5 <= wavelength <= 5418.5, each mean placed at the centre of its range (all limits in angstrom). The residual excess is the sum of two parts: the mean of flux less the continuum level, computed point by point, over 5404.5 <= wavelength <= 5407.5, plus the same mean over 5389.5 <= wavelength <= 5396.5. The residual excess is -3.2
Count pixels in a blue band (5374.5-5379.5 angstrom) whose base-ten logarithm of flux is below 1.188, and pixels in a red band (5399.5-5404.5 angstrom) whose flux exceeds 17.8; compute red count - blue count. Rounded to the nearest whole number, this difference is -2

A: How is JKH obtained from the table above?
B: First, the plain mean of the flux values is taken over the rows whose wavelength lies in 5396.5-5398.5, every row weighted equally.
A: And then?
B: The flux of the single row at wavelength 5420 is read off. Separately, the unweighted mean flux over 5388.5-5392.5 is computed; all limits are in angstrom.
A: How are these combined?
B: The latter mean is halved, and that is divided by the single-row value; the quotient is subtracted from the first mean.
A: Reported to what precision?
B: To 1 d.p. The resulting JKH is 15.7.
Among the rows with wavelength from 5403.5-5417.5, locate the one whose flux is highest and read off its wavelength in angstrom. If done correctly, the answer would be 5416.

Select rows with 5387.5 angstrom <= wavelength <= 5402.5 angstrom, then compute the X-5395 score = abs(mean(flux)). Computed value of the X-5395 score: 16.2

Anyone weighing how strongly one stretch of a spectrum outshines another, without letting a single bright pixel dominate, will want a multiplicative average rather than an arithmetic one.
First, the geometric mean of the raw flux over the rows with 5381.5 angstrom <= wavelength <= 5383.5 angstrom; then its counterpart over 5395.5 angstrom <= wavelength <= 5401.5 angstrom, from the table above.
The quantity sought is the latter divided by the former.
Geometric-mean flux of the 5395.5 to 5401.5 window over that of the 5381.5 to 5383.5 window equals 1.11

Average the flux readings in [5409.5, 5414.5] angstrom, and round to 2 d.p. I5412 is 16.53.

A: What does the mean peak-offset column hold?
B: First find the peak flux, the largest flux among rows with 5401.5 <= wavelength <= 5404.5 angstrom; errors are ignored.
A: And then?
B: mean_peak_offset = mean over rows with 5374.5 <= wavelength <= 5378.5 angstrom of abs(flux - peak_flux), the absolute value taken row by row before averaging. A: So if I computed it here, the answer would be 2.3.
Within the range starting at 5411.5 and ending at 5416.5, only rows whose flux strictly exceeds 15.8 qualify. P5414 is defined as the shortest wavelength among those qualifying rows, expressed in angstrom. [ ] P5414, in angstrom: 5412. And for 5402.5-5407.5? 5403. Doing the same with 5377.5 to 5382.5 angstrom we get 5379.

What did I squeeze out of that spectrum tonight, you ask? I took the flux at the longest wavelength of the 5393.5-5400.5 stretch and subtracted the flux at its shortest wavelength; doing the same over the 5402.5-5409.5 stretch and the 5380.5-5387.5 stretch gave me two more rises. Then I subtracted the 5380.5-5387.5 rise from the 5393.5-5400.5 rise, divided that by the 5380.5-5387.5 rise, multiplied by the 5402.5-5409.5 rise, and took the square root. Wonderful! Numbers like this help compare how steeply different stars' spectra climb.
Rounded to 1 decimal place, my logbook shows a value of 2.7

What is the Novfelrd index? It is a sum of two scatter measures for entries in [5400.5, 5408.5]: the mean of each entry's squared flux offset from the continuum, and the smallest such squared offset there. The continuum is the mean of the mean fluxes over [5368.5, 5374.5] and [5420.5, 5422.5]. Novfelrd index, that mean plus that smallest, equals 11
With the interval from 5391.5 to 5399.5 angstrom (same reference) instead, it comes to 10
